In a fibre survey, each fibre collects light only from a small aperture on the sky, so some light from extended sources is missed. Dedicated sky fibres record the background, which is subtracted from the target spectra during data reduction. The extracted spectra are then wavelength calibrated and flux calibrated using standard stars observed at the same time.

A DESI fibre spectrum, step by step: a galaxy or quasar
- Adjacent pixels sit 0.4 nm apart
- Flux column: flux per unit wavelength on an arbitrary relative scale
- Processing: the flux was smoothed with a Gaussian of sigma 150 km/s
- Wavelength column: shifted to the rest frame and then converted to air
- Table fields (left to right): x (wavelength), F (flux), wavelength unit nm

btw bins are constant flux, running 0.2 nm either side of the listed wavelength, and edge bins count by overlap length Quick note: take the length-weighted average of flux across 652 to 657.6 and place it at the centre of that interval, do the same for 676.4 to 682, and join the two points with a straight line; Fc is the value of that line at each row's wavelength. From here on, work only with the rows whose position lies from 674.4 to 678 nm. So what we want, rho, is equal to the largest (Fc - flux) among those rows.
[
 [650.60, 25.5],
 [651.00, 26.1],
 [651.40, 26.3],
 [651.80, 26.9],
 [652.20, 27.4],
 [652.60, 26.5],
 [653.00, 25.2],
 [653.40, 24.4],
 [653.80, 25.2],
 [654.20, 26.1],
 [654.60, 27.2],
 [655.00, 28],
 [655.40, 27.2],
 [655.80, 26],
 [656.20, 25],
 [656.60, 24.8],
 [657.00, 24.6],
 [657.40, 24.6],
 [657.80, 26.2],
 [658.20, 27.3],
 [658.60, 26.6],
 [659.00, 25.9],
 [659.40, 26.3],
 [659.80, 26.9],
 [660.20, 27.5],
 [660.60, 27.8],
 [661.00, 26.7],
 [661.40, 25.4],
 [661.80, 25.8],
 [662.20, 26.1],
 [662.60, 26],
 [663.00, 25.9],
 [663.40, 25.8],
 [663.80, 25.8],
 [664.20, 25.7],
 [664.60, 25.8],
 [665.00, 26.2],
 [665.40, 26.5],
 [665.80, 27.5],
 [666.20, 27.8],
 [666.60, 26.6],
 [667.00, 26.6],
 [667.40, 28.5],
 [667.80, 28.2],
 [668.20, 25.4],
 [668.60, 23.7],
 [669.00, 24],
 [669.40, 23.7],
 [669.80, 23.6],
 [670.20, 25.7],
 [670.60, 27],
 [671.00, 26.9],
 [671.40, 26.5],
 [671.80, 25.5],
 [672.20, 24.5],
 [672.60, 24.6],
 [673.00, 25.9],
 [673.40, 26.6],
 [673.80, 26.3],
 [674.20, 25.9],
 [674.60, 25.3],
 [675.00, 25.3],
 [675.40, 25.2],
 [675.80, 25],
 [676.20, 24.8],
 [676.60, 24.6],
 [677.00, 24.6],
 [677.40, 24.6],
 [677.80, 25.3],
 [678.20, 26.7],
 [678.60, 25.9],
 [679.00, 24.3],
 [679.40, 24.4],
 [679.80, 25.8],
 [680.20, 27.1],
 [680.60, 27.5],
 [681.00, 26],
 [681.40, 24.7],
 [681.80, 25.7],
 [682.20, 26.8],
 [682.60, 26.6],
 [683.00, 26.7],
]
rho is 1.0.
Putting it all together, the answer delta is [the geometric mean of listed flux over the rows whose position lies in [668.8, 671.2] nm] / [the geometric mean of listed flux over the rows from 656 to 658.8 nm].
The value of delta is 0.98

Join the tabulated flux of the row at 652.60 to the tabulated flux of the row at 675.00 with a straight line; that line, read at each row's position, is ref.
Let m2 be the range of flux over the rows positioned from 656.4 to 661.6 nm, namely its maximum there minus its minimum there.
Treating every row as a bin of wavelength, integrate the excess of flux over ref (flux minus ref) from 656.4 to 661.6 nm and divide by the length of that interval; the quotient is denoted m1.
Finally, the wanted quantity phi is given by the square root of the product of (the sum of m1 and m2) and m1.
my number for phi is 0.37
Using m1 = 0.04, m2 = 3.2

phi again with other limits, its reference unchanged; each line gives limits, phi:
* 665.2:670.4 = 1.25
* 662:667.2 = 1.10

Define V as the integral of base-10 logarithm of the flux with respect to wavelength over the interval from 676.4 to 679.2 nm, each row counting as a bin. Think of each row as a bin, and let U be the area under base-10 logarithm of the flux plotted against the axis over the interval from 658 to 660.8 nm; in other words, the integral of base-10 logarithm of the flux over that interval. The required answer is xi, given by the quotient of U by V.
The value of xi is 1.02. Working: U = 4.003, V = 3.92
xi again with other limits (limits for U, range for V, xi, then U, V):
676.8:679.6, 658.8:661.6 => 0.98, 3.919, 3.99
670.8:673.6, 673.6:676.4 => 1.00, 3.951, 3.93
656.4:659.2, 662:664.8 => 1.00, 3.948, 3.96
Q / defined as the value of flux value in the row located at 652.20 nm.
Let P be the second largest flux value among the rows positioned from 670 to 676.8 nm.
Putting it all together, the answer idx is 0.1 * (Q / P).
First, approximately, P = 26.9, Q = 27.4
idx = 0.1019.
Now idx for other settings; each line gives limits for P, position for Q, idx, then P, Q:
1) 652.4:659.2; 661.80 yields 0.0945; 27.3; 25.8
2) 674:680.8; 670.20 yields 0.0948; 27.1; 25.7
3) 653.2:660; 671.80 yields 0.0934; 27.3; 25.5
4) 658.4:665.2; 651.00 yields 0.0949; 27.5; 26.1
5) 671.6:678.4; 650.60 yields 0.0959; 26.6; 25.5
